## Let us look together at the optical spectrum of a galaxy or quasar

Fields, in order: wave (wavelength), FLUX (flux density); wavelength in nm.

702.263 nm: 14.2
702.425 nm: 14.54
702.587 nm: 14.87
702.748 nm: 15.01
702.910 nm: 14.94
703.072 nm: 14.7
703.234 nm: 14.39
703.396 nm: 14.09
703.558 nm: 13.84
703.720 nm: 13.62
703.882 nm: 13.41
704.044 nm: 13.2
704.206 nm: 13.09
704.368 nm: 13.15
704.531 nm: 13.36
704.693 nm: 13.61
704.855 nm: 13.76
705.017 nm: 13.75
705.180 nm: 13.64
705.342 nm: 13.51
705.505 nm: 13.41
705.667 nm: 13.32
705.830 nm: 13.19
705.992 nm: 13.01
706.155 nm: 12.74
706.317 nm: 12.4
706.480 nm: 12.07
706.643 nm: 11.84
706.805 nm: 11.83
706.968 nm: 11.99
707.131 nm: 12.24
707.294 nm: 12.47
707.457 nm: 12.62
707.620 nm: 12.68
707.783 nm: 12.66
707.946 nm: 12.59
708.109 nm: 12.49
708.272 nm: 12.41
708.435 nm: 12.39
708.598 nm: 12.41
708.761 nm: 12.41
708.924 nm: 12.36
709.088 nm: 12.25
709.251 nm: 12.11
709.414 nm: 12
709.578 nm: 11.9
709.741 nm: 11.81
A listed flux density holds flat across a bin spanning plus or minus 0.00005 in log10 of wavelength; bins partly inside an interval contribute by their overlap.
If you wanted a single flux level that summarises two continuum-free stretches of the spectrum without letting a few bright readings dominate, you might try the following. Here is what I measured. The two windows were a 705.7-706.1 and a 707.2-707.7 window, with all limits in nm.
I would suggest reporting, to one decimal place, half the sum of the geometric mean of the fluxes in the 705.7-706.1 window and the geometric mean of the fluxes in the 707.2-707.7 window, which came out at 12.8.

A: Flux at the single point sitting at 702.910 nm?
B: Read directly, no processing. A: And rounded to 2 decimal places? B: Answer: 14.94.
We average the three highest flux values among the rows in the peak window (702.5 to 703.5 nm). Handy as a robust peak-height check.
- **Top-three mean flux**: 14.9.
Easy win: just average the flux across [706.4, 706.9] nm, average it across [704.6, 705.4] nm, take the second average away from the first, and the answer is -1.7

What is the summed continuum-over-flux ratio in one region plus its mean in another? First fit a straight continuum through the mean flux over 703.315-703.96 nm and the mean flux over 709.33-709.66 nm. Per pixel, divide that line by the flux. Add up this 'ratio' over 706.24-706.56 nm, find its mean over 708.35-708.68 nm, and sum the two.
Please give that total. 3.10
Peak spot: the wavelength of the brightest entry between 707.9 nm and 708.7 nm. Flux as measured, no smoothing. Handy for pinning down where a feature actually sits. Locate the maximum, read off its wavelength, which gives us 707.946 nm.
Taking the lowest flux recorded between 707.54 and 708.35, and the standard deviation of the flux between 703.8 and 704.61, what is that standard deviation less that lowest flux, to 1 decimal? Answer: -12.3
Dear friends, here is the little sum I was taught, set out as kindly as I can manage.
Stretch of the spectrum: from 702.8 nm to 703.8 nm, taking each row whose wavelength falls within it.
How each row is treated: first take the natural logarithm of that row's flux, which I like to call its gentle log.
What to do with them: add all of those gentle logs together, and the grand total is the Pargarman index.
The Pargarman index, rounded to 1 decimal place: 15.9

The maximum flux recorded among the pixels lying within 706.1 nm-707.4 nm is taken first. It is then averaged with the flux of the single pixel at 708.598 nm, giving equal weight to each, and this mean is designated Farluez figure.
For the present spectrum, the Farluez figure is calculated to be 12.6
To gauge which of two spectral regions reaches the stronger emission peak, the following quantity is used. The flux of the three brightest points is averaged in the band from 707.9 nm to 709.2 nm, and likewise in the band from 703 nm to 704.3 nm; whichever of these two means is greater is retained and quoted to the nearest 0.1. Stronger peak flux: 14.4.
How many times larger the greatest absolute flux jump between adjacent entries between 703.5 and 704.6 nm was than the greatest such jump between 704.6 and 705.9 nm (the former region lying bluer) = 1.47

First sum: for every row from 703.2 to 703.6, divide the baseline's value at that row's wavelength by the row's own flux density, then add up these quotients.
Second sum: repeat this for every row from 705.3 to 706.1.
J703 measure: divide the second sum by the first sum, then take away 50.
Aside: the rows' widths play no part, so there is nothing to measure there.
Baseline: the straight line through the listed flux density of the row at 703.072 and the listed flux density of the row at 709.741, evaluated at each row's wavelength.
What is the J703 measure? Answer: -48.4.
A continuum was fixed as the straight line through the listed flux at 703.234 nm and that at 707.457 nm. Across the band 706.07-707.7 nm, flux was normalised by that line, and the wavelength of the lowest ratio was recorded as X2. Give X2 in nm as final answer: 706.643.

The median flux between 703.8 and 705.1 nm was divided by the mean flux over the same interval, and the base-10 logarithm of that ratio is -0.0010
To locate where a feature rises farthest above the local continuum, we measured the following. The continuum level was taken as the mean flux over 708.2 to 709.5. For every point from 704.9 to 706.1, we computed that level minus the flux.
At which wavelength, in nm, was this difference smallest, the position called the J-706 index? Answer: 705.017 nm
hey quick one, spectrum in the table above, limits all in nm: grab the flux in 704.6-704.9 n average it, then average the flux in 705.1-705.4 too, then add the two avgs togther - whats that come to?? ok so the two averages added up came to 27.3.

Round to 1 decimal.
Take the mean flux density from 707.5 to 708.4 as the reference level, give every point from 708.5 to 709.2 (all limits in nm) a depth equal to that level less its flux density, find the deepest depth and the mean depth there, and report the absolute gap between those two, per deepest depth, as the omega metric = 0.3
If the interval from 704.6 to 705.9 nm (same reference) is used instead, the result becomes -0.5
